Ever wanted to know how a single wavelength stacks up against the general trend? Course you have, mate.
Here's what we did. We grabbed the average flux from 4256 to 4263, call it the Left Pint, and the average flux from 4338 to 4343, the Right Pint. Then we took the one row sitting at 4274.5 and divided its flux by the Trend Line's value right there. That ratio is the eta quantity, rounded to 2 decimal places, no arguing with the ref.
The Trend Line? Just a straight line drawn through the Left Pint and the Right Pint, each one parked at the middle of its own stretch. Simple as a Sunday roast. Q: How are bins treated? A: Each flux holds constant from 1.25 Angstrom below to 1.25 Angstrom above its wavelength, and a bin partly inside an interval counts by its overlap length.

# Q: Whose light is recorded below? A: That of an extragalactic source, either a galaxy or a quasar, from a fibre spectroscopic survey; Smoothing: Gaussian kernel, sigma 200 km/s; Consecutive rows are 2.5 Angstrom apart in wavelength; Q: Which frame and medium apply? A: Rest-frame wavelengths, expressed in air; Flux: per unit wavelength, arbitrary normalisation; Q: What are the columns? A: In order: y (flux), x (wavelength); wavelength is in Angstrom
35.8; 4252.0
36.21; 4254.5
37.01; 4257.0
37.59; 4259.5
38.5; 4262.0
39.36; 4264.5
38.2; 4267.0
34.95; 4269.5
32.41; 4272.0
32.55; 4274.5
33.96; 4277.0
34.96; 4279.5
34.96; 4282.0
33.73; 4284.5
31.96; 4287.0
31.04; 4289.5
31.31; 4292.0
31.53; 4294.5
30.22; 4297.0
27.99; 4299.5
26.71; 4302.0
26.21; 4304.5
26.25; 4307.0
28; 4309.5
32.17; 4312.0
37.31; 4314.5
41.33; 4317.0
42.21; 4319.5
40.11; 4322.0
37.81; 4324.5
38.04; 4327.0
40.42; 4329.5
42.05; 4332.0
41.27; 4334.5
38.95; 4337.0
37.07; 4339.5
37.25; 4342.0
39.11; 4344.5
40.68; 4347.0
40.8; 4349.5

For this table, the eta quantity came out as 0.87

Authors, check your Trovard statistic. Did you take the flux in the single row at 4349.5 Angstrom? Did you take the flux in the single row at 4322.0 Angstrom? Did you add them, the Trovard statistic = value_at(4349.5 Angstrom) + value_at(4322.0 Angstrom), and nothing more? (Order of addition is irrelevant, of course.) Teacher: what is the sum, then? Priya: 81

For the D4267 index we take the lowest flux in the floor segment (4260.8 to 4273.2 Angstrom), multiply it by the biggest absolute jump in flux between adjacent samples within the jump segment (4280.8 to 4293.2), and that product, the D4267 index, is 57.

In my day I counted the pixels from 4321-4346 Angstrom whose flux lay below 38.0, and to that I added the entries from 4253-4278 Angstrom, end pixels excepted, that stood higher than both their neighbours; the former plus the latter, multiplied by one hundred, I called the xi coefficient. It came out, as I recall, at 400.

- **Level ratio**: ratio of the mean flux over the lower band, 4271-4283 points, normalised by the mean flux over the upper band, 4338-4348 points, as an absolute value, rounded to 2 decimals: 0.88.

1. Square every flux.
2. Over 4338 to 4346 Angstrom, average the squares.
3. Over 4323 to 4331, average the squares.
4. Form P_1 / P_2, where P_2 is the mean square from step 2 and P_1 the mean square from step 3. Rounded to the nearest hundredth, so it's 1.05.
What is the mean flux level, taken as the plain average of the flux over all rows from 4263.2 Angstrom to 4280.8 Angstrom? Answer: 35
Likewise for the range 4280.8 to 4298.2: 32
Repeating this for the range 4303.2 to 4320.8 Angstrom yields 33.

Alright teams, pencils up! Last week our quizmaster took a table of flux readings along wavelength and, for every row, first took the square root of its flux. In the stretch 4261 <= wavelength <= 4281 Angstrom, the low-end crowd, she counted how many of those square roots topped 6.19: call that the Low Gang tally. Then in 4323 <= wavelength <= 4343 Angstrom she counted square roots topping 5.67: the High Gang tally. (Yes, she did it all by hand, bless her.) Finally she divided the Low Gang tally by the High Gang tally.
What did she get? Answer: 0.25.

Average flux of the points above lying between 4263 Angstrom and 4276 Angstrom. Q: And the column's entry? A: 35.5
